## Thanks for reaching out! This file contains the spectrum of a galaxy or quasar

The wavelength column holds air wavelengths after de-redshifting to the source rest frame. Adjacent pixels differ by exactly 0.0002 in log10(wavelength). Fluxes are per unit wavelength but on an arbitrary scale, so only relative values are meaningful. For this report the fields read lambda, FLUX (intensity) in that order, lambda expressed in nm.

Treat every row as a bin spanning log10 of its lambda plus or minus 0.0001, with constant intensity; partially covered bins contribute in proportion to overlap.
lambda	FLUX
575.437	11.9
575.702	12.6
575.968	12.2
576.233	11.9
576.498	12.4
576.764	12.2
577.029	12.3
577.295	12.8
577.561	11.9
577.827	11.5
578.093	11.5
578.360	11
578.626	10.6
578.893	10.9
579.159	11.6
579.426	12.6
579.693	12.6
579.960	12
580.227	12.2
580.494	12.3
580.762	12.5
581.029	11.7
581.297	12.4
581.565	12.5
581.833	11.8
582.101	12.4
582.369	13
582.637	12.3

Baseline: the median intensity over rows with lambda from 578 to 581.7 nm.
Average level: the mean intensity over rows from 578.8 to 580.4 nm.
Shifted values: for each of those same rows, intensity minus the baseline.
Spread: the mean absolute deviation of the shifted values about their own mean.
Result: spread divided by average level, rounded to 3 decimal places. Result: 0.041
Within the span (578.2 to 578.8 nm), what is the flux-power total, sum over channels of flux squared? 233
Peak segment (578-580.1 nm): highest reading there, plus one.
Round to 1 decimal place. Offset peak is 13.6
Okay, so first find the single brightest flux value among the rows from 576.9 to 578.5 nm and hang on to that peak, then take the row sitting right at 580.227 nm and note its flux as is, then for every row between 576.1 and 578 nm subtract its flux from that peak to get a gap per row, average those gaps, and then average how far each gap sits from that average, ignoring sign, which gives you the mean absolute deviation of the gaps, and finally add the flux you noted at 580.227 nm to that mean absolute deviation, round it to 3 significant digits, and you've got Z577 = 12.5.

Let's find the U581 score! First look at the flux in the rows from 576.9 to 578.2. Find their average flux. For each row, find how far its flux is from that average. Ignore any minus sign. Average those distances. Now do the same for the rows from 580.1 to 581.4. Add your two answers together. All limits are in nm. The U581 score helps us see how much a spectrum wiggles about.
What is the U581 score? 0.66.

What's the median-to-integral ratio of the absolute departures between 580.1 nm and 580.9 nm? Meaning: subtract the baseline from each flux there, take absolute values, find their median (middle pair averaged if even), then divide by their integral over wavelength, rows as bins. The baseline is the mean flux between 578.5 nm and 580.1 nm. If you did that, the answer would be 1.2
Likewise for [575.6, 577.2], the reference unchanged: 0.6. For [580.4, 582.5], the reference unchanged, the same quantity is 0.5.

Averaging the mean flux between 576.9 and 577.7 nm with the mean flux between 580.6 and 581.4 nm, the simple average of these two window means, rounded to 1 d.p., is 12.3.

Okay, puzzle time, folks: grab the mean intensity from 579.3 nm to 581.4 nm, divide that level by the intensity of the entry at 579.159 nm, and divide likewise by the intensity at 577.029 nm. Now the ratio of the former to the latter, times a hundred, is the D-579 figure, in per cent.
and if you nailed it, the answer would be 106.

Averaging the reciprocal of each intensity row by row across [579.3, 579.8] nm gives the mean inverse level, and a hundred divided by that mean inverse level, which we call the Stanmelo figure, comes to 1260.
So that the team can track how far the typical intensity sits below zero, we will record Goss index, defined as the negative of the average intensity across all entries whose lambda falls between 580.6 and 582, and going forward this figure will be -12.2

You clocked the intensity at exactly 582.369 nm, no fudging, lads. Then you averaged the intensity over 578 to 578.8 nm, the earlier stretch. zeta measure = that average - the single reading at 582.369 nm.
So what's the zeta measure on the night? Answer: -2.0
